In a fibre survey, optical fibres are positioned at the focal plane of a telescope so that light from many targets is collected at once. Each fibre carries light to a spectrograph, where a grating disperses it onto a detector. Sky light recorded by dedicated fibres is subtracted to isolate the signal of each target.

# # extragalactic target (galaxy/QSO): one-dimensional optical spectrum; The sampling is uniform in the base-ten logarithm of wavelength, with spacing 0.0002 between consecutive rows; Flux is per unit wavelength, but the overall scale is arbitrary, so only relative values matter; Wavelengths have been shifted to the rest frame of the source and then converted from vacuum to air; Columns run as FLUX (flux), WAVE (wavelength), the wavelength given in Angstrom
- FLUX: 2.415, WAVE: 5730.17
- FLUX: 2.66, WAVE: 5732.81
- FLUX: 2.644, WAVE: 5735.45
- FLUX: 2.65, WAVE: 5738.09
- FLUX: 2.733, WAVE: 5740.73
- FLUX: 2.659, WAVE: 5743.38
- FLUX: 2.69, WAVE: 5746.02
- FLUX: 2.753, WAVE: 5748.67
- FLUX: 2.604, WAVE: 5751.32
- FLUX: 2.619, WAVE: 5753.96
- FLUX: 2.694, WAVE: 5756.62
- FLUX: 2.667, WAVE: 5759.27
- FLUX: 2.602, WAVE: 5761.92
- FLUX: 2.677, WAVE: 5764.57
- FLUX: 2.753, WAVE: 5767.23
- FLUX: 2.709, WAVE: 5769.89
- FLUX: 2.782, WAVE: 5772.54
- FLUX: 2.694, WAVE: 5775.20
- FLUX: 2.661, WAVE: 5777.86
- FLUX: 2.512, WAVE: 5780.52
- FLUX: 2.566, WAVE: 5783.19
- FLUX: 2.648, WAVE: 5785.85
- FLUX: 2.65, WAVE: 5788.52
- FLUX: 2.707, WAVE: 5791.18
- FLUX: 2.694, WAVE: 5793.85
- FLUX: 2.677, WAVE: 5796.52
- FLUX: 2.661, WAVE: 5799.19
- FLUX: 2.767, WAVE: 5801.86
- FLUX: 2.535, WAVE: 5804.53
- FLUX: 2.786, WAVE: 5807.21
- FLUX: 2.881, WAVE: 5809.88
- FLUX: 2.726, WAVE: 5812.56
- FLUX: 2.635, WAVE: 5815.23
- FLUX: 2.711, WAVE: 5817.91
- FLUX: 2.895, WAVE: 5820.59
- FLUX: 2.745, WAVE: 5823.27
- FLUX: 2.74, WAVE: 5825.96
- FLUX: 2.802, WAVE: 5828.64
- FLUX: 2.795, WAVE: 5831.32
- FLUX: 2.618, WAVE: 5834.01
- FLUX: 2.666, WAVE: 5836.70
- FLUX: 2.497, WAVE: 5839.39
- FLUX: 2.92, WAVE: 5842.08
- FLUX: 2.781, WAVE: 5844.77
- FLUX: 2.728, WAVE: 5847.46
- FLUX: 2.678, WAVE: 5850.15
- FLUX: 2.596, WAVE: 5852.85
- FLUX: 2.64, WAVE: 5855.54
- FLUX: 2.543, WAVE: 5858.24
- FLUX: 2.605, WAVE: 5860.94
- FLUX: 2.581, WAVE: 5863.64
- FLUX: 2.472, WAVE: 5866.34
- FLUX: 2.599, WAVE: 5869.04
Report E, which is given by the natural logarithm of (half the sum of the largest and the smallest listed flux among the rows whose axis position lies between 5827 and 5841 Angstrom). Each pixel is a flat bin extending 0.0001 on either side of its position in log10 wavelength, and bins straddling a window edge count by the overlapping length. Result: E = 0.97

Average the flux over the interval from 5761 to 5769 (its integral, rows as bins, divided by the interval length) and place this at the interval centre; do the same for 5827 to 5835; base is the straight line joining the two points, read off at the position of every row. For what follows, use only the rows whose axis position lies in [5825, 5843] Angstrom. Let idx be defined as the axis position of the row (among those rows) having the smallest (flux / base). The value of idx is 5839.39 Angstrom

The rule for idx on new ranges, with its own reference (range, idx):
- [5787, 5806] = 5804.53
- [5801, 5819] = 5804.53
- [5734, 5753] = 5751.32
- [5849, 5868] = 5866.34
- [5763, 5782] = 5780.52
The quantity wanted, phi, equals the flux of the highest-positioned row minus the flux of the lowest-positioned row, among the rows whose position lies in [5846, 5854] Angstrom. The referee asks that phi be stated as -0.13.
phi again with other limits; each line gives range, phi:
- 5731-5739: -0.01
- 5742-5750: 0.09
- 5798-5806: -0.13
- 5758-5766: 0.01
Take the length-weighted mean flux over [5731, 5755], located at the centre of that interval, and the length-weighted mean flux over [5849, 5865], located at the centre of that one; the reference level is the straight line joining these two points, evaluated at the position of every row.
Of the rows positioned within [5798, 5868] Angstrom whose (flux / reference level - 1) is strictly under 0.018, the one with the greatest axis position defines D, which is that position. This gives 5866.34 Angstrom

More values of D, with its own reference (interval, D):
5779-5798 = 5796.52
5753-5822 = 5815.23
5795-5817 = 5815.23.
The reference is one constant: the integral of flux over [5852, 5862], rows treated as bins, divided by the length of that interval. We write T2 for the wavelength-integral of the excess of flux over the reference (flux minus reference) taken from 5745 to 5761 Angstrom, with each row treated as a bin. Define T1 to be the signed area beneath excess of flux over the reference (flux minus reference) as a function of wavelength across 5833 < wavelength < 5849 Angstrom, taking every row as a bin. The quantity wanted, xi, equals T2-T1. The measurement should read -0.5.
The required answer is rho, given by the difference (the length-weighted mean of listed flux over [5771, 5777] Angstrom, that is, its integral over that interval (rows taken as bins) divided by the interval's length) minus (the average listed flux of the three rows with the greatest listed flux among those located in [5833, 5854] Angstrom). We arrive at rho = -0.08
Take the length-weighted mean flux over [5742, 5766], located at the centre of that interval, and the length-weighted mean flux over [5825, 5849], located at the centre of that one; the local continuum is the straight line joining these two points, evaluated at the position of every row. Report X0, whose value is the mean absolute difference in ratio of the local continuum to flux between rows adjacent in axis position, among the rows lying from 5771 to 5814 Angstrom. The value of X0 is 0.034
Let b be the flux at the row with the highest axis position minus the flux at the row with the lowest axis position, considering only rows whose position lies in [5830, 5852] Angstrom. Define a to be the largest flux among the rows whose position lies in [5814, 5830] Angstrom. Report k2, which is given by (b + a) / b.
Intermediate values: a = 2.895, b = -0.1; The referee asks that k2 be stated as -24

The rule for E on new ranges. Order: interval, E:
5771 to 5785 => 0.97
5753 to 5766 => 0.97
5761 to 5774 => 0.99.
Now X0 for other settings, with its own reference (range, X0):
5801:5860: 0.046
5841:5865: 0.027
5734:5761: 0.021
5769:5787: 0.031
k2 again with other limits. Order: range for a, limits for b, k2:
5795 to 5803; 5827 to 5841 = -8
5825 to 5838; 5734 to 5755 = -111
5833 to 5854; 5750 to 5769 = 21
